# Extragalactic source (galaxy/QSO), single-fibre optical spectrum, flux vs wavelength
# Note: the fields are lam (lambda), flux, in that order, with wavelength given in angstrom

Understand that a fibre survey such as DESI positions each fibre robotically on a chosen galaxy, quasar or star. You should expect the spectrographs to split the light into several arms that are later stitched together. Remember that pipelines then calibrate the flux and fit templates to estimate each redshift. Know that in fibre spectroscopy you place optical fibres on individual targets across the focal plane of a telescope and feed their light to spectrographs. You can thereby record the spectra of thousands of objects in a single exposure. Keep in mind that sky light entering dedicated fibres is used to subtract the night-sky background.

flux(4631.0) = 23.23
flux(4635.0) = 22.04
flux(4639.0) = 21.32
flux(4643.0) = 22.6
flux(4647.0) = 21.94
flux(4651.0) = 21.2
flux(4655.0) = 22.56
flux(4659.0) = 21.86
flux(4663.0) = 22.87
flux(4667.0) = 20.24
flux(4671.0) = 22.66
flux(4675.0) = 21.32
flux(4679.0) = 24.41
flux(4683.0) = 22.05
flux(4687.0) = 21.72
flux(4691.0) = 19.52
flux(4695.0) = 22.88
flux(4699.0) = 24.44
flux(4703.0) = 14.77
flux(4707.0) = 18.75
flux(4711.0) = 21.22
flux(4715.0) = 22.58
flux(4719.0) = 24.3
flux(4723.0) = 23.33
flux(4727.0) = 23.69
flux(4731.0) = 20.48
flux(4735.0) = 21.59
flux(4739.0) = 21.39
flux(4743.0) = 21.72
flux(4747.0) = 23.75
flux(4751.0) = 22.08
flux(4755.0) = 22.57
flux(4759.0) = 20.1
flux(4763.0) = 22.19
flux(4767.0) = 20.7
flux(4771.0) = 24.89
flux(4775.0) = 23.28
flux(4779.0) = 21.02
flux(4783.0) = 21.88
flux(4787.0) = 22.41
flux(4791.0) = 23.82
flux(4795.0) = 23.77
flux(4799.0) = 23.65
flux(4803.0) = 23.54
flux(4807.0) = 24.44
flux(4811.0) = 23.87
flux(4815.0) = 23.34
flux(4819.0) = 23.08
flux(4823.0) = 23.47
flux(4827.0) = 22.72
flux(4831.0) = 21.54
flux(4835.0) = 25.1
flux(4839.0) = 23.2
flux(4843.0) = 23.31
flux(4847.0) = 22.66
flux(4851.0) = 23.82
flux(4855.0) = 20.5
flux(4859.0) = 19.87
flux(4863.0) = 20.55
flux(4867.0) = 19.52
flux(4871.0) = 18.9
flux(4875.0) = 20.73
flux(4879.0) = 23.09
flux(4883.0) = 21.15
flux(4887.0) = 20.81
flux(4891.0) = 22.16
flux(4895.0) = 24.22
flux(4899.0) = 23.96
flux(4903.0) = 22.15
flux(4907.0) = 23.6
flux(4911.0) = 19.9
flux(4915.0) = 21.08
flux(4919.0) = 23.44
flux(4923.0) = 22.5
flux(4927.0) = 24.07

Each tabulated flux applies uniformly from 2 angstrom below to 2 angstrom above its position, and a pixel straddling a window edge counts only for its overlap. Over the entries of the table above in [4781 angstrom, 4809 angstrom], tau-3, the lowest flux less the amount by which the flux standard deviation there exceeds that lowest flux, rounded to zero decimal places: 43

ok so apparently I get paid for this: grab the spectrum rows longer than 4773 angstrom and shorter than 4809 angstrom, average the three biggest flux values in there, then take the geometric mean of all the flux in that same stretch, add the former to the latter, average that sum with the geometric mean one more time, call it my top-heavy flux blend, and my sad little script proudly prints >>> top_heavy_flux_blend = 35.1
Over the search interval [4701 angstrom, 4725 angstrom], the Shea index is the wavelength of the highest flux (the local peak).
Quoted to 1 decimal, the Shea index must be 4719.0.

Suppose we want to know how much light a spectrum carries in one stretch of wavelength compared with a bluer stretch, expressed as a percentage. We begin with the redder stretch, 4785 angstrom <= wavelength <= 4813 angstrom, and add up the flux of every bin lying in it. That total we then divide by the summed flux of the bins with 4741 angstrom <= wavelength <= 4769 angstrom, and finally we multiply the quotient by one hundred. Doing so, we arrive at 108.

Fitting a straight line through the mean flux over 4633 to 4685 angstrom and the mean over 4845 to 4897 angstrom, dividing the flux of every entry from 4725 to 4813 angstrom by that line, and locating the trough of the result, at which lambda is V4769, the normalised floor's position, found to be 4759.0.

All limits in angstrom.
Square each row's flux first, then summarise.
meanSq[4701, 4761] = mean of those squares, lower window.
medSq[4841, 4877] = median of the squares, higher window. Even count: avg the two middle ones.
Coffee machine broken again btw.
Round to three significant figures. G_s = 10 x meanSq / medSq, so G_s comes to 11.1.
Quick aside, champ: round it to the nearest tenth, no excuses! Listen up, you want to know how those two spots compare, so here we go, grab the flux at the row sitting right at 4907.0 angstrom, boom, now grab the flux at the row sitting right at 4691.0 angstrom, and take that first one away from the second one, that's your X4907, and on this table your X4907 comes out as -4.1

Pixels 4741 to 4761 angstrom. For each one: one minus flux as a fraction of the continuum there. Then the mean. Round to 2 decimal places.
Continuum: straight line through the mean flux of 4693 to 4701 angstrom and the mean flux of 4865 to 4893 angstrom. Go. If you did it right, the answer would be 0.04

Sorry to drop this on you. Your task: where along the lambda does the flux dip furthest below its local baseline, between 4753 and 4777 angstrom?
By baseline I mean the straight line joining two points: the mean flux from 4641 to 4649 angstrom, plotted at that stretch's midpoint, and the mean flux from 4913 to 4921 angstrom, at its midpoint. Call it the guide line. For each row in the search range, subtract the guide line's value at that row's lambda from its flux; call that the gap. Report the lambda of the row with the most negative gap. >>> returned 4759.0 angstrom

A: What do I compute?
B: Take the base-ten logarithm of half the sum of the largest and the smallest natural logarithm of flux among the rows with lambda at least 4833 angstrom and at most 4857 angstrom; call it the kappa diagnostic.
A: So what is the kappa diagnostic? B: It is 0.494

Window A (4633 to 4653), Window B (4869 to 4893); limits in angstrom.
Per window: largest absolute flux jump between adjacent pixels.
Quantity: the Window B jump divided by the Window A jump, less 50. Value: -48.2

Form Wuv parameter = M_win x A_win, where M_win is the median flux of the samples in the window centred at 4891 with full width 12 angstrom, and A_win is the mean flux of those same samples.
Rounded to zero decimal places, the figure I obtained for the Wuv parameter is 496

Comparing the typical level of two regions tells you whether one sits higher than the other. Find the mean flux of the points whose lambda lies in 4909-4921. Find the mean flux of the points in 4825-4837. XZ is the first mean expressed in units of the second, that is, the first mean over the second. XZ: 0.93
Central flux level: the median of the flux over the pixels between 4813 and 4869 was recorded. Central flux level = 22.90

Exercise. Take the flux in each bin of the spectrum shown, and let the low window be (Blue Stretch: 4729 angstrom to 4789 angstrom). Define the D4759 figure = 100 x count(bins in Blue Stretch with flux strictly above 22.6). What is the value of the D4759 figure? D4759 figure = 300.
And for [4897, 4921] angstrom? 300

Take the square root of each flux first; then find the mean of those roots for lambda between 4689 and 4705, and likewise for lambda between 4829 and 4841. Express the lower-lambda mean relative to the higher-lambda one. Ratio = 0.933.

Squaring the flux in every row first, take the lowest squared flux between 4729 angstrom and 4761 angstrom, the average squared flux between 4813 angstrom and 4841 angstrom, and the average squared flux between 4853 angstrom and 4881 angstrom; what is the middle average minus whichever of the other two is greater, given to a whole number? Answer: 120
